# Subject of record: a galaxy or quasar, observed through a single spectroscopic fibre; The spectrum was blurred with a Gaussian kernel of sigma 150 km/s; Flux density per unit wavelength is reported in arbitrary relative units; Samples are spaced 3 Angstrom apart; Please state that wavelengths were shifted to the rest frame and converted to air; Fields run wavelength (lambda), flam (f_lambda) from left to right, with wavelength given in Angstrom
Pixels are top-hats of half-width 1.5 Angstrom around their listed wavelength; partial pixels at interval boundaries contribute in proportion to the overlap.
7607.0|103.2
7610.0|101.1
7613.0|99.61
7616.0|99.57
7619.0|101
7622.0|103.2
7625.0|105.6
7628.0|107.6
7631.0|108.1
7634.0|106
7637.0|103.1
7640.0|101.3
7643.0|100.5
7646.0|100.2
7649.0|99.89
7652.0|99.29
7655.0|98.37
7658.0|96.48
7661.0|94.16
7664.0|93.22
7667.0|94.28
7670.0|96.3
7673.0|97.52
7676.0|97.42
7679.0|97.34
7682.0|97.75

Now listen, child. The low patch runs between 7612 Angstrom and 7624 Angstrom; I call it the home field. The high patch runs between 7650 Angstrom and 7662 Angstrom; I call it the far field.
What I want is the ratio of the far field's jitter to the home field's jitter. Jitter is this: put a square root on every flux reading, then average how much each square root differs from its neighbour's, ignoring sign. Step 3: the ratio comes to 1.43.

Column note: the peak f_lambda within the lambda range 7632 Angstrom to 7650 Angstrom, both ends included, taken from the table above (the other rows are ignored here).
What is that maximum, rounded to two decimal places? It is 106.00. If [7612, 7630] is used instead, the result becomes 107.60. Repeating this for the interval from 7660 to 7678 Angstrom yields 97.52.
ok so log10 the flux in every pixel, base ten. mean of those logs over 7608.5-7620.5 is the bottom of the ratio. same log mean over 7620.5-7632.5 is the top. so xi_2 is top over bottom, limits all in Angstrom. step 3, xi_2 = 1.01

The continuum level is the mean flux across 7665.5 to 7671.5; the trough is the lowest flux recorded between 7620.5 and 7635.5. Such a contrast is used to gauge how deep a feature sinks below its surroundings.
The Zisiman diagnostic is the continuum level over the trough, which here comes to 0.923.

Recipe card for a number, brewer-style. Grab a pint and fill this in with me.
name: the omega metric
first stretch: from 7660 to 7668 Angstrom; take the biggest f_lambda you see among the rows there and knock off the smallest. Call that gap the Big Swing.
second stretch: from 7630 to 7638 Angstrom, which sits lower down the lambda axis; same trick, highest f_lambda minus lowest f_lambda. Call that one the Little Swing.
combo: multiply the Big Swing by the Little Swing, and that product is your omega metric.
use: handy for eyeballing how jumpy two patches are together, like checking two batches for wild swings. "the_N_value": 5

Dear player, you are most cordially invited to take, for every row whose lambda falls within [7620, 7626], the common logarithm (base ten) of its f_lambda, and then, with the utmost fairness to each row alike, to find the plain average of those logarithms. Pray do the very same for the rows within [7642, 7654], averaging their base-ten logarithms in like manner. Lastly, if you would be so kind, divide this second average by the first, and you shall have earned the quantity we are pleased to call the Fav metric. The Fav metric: 0.991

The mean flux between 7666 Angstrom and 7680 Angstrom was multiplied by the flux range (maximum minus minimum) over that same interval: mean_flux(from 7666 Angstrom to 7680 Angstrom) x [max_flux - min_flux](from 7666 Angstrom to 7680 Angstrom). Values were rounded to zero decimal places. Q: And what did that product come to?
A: 313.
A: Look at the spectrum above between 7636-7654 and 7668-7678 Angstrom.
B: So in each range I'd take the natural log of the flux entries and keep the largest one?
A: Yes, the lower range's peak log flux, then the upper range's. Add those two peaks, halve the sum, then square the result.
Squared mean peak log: 21.2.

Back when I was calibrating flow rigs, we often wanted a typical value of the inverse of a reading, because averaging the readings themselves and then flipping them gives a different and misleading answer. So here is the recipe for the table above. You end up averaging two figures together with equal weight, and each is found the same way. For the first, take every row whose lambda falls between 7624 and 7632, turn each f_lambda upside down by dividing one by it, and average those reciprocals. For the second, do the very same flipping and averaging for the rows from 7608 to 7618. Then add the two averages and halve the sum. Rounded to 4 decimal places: 0.0097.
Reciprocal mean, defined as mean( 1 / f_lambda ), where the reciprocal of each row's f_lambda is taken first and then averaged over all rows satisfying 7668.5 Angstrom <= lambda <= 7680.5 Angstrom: 0.0103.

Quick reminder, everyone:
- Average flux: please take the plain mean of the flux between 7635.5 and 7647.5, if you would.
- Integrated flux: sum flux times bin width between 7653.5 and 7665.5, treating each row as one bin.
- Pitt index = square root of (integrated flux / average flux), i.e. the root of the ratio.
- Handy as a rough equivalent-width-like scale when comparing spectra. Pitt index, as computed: 3.36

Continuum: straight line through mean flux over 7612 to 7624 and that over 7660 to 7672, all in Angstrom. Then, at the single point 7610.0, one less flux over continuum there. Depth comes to 0.01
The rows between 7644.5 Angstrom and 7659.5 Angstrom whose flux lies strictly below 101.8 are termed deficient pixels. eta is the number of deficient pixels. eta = 5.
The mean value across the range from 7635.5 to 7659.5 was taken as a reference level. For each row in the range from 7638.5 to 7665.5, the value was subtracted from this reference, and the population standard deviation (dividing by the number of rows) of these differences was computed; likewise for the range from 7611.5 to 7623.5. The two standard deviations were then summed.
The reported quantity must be 4.2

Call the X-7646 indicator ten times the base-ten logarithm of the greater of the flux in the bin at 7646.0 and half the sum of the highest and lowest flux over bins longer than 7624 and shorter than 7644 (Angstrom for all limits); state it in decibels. 20.2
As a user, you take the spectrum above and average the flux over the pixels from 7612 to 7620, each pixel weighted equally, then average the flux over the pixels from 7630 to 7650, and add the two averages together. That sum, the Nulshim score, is 203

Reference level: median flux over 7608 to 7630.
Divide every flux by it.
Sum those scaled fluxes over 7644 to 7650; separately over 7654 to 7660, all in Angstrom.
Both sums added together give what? 3.91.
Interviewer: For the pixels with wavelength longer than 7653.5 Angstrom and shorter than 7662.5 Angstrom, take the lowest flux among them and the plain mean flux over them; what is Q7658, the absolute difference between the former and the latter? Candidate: 2.2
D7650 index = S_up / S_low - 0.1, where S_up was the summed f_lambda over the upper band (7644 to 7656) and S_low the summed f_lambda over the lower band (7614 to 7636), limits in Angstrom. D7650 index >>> 0.4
